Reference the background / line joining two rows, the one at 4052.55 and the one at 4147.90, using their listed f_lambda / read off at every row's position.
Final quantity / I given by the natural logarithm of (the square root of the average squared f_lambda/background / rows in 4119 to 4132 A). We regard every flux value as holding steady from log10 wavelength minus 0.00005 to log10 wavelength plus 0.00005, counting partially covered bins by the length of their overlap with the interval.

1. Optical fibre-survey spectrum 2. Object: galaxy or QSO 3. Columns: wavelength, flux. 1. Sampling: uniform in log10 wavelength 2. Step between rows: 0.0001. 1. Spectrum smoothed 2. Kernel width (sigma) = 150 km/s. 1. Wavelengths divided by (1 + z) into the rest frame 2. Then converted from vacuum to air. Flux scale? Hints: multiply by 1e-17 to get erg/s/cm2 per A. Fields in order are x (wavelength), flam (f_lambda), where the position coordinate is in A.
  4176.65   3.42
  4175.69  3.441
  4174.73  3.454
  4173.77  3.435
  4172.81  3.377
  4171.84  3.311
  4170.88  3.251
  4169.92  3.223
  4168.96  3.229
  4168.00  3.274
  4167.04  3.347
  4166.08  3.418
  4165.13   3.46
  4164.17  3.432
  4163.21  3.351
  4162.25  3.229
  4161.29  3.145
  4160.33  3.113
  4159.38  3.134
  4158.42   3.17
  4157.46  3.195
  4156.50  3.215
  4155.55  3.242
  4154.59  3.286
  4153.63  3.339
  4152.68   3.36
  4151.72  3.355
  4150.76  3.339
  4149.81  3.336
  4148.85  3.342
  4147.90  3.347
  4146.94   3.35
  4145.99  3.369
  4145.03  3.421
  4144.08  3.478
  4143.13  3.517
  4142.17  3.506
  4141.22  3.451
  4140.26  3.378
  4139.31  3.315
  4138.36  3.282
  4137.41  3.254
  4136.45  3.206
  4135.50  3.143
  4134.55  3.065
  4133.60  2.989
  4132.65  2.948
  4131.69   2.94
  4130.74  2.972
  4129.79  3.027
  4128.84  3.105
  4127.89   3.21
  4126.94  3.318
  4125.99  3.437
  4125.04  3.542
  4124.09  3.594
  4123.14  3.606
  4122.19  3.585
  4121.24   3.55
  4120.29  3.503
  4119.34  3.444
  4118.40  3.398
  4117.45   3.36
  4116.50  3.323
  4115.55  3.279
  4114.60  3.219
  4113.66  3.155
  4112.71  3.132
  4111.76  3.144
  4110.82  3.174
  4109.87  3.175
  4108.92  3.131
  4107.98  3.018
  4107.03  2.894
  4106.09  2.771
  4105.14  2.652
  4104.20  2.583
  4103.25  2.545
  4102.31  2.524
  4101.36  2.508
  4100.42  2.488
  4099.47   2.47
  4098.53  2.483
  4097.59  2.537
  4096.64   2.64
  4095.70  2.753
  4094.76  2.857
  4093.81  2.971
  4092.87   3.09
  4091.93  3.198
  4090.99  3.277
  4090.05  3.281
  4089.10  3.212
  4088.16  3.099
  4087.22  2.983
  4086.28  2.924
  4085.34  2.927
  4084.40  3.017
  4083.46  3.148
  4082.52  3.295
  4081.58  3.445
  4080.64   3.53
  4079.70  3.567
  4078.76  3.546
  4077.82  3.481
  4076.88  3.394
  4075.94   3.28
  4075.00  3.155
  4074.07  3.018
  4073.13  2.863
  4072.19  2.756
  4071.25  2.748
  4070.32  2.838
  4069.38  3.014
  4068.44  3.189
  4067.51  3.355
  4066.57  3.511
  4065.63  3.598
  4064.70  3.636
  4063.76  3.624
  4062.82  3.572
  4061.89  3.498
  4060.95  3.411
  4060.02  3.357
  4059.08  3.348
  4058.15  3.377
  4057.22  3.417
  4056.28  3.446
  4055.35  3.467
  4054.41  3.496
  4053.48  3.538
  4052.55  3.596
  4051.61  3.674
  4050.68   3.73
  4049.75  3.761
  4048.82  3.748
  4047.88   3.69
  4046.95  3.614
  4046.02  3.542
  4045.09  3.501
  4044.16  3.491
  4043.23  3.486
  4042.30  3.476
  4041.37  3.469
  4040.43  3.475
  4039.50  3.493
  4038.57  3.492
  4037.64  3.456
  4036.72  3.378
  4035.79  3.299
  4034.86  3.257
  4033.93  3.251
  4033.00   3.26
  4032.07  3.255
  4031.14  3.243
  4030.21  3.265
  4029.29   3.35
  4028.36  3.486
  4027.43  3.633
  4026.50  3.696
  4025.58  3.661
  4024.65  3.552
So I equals -0.016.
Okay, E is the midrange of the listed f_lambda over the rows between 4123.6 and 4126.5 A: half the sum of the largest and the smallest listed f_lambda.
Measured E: 3.5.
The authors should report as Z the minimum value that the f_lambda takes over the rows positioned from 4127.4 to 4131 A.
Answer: 2.972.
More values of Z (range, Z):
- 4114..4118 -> 3.219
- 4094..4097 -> 2.64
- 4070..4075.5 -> 2.748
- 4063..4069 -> 3.189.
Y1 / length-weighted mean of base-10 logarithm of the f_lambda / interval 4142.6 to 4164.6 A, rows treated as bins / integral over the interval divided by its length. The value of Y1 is 0.519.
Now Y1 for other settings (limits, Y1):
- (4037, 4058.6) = 0.549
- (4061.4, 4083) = 0.517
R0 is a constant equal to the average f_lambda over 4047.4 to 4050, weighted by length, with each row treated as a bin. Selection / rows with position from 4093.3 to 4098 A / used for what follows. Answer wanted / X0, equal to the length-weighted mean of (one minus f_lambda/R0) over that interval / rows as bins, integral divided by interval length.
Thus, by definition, 0.26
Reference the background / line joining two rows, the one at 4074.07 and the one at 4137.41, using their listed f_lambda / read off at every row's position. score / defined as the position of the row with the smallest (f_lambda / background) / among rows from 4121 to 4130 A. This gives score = 4129.79 A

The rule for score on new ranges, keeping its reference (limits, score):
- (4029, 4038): 4033.93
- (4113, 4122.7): 4113.66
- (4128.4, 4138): 4131.69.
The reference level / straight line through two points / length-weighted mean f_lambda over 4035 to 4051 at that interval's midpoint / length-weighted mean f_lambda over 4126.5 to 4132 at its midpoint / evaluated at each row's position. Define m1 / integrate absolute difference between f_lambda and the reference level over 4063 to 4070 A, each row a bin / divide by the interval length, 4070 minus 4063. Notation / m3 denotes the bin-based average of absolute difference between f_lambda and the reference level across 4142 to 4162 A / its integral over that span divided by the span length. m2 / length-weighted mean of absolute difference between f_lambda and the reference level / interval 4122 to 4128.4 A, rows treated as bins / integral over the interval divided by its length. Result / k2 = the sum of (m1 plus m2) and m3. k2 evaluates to 0.86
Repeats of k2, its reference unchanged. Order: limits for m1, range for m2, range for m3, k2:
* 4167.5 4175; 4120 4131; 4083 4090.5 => 0.95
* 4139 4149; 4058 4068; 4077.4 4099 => 0.78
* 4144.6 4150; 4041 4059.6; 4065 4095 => 0.69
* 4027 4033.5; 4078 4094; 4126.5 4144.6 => 0.64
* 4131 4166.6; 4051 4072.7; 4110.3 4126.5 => 0.72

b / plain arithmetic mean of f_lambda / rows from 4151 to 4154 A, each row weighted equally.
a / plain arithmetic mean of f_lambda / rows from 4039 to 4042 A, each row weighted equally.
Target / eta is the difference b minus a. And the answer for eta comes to -0.13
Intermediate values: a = 3.5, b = 3.35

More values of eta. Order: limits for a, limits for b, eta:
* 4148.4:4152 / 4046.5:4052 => 0.36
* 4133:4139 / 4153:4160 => 0.07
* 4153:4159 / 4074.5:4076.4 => -0.02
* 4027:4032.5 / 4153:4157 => -0.10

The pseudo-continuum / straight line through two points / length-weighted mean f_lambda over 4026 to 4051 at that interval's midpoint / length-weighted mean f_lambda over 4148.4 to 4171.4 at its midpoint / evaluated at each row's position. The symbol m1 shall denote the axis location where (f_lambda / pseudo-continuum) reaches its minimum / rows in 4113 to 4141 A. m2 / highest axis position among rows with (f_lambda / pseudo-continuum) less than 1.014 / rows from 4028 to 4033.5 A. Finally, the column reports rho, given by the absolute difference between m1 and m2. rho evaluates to 98.7 A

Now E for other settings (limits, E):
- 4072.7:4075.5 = 3.0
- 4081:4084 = 3.3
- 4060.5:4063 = 3.5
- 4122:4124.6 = 3.6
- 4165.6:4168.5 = 3.3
